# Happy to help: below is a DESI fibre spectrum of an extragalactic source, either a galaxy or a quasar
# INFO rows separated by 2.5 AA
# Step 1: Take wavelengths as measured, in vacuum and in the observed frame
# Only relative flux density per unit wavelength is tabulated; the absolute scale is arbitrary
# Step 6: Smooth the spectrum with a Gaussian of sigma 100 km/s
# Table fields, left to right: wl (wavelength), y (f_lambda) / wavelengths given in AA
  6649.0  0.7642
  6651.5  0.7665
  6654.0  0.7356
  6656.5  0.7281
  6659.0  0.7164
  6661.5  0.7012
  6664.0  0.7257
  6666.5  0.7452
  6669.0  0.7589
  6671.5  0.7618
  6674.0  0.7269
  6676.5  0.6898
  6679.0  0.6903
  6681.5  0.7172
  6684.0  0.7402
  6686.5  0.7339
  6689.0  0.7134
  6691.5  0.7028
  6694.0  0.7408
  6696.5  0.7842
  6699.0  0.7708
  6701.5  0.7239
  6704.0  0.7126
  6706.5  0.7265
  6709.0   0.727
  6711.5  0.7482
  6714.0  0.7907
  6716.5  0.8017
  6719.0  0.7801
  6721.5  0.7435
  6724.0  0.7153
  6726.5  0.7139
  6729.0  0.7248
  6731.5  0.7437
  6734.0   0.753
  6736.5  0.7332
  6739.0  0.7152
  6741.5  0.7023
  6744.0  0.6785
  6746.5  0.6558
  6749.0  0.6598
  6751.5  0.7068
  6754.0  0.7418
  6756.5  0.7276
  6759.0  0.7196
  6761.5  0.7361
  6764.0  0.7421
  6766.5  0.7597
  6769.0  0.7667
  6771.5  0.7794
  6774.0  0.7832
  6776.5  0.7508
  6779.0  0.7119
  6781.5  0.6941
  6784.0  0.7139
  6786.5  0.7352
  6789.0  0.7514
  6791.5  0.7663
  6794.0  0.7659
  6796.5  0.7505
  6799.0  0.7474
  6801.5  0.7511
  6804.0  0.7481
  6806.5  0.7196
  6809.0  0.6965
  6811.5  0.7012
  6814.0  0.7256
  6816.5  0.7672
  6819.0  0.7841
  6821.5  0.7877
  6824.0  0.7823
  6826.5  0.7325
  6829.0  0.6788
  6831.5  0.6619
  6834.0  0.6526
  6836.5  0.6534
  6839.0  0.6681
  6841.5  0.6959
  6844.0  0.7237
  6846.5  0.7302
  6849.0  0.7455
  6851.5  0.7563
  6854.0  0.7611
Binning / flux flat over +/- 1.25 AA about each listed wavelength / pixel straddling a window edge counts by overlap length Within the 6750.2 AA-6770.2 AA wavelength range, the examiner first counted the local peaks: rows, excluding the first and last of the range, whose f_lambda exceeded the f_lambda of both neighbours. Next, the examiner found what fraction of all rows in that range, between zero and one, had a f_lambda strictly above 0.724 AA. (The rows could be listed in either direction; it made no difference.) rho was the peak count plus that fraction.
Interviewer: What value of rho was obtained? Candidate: 1.75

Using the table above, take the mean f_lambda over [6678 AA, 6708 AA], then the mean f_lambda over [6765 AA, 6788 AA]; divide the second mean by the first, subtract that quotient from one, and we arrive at -0.019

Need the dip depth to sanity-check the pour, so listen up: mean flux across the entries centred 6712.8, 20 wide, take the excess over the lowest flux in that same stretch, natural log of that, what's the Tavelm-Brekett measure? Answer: -3.19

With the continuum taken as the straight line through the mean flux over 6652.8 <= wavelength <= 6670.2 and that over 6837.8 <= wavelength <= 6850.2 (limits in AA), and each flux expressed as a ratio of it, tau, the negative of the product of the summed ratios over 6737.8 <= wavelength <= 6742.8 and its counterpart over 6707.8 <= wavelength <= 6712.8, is -4.0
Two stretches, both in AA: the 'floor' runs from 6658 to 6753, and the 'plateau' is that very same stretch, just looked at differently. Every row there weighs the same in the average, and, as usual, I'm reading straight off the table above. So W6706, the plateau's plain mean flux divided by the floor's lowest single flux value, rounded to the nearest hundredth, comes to 1.11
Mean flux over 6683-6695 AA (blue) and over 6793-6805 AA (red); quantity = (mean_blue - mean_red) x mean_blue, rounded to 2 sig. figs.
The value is -0.019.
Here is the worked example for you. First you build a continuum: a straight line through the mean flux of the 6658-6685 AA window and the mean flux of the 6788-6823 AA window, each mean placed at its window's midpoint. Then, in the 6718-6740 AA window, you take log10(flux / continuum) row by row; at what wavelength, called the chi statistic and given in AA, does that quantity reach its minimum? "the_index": 6739.0 AA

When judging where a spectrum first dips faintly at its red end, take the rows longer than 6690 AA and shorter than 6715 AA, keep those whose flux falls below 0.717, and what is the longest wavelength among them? 6704.0 AA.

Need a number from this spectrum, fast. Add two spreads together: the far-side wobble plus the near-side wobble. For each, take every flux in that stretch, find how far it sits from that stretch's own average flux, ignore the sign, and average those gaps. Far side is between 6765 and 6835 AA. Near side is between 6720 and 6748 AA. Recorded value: 0.052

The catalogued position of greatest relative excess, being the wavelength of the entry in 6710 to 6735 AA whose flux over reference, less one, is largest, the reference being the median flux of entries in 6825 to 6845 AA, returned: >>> 6716.5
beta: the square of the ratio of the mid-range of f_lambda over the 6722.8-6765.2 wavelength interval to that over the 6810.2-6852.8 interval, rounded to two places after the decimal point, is 0.96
